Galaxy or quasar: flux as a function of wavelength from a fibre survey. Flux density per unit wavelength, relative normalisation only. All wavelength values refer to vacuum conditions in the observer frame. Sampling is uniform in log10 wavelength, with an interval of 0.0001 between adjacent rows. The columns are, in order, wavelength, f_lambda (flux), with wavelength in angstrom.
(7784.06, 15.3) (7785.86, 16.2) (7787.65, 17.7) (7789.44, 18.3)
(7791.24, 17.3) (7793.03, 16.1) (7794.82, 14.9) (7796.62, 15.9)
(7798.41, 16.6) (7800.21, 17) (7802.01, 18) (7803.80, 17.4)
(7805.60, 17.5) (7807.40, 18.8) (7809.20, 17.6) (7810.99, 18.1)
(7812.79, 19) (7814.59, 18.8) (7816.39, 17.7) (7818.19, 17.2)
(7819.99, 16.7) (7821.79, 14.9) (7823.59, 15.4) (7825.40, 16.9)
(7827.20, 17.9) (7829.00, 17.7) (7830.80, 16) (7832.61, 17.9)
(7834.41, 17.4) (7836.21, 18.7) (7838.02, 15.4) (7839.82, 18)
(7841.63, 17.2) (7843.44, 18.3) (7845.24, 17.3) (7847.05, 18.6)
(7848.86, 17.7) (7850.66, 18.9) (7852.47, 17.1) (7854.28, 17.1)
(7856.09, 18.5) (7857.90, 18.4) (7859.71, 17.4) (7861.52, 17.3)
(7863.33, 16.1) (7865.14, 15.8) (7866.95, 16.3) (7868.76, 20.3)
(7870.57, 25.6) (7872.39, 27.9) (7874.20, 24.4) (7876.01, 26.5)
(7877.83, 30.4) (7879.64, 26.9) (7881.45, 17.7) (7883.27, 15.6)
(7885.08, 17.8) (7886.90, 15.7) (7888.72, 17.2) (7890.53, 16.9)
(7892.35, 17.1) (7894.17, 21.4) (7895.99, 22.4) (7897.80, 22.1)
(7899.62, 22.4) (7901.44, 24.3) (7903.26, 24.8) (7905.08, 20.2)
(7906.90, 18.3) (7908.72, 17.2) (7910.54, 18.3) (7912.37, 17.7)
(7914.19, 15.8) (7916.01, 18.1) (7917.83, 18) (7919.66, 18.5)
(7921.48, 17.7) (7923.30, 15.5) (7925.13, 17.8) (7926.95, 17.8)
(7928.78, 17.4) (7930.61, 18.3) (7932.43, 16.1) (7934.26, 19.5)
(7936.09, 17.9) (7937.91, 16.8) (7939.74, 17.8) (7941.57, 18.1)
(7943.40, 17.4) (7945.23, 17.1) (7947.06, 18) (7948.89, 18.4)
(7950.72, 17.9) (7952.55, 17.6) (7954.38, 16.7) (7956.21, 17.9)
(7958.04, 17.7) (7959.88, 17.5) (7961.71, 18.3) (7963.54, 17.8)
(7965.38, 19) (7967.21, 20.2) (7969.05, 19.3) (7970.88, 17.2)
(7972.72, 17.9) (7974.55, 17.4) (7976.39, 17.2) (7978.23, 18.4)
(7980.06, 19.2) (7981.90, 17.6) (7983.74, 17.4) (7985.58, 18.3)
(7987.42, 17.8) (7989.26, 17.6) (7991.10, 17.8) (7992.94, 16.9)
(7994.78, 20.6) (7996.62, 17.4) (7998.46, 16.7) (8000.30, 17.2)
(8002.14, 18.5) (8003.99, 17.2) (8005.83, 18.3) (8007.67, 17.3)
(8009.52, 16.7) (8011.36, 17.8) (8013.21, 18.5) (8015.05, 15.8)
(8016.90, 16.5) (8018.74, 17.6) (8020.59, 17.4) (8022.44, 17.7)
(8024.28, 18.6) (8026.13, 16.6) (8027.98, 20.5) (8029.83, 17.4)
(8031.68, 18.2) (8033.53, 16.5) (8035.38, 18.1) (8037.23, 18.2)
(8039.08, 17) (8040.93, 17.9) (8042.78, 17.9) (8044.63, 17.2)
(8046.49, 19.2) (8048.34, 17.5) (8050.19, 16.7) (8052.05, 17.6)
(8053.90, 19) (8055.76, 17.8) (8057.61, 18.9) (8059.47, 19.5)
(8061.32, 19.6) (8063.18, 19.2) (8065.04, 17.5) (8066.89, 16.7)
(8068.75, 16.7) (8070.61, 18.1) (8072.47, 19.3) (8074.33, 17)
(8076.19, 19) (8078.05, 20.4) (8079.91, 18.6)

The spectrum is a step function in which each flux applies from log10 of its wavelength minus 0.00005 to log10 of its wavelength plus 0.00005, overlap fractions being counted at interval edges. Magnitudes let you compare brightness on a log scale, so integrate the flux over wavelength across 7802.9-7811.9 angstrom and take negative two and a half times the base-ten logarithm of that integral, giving -5.52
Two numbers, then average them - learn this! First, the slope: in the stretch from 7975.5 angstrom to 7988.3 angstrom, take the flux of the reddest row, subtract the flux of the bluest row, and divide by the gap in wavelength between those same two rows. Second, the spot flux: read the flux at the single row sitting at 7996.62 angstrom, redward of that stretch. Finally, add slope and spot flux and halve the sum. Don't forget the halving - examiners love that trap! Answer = 8.7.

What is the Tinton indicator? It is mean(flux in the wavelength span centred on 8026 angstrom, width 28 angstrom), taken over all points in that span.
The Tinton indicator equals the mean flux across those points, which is 17.6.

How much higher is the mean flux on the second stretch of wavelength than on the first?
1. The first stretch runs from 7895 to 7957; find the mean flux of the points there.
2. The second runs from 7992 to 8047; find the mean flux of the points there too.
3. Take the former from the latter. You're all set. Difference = -0.8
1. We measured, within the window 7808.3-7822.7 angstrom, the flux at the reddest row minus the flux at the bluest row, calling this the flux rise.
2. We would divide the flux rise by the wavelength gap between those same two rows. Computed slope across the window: -0.21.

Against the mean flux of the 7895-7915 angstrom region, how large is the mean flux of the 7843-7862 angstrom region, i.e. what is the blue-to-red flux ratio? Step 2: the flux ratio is 0.88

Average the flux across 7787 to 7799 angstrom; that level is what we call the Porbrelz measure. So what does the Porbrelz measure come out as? 16.7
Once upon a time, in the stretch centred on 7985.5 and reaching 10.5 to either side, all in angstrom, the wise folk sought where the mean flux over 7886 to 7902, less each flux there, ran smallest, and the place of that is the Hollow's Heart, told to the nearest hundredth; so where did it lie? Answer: 7994.78 angstrom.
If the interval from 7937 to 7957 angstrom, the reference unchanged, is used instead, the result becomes 7948.89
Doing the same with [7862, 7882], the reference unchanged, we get 7877.83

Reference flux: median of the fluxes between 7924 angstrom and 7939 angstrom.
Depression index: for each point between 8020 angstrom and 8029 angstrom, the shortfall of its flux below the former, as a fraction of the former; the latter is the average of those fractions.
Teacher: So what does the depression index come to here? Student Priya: -0.02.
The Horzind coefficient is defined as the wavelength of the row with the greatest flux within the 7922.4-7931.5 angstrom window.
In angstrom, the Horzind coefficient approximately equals 7930.61 angstrom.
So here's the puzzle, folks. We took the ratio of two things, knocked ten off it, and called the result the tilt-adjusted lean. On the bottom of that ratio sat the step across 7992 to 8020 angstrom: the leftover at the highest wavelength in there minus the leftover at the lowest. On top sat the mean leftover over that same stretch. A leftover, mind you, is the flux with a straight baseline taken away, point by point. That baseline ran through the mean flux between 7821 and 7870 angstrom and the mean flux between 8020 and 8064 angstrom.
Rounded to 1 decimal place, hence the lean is -10.7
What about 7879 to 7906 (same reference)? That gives -10.4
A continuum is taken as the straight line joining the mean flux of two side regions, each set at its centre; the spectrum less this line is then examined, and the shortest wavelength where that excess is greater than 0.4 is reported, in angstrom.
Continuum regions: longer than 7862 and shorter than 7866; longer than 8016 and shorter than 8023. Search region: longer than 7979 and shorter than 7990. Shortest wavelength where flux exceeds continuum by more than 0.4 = 7980.06 angstrom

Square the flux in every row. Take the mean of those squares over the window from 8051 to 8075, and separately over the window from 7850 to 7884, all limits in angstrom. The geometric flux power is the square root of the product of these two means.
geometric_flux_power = 383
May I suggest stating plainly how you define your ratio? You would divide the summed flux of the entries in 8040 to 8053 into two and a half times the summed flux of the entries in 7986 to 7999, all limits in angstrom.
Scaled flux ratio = 2.52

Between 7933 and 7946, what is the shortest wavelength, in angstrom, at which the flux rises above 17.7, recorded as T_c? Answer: 7934.26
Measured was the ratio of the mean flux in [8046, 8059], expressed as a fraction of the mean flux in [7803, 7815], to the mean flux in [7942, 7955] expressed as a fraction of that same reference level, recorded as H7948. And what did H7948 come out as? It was 1.0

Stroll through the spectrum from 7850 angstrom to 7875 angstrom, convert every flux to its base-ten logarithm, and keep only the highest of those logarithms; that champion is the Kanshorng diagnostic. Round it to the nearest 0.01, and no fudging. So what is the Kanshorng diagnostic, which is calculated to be 1.45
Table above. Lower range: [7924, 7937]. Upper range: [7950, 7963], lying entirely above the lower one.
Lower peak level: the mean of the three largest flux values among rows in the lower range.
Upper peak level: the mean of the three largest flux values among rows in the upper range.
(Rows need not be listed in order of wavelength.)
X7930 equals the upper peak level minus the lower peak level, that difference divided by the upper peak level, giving -0.030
